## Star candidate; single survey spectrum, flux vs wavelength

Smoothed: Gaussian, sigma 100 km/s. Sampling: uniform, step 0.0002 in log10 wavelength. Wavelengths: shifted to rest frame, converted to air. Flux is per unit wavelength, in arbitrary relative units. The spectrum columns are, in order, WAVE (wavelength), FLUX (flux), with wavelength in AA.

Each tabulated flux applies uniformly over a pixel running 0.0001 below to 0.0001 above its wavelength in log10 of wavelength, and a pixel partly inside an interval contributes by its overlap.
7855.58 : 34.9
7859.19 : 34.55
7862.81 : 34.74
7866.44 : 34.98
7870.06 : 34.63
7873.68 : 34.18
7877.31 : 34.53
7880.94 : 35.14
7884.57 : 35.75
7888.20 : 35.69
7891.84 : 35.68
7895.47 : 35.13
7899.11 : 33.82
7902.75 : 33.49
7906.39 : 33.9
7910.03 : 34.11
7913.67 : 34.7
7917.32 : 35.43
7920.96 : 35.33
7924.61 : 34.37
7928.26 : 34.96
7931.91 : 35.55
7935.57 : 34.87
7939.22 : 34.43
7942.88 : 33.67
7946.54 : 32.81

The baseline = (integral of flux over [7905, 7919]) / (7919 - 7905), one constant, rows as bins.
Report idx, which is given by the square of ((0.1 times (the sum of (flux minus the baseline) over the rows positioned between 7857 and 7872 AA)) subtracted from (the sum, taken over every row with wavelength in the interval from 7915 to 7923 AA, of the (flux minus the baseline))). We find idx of 2.5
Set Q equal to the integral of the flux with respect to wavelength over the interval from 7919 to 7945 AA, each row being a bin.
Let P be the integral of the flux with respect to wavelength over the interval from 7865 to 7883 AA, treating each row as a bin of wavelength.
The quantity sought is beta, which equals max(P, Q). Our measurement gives 903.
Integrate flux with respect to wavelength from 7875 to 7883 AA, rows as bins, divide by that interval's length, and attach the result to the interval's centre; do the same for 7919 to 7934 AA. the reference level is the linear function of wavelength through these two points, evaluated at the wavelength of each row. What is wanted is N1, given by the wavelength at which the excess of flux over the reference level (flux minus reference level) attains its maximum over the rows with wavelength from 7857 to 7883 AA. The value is 7880.94 AA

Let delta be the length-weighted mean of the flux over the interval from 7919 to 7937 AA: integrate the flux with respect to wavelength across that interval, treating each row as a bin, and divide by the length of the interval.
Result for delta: 35.0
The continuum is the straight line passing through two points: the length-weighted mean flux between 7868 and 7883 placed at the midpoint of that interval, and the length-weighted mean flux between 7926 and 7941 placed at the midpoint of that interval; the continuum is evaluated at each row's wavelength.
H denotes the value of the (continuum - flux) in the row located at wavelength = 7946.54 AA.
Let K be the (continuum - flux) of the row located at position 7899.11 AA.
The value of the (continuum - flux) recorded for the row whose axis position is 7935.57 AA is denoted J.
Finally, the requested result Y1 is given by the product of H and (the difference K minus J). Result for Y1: 1.9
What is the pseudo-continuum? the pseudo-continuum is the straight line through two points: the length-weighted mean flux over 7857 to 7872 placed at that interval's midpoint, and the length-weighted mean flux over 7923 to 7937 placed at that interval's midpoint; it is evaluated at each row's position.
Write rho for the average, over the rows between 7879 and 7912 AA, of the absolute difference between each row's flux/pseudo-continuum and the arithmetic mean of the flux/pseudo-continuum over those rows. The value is 0.024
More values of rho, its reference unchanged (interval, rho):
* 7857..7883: 0.007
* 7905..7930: 0.013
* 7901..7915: 0.010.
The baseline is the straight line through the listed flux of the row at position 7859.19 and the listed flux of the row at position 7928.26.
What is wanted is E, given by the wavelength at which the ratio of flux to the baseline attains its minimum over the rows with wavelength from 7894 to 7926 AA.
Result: 7902.75 AA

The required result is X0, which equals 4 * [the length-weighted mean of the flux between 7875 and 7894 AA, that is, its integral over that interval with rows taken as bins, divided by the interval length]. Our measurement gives 141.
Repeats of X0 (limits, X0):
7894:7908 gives 136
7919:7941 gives 140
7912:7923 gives 141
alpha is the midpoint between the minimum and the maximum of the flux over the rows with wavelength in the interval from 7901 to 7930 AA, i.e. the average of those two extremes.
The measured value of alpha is 34.5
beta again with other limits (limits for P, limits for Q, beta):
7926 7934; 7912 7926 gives 490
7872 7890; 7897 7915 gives 631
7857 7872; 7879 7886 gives 521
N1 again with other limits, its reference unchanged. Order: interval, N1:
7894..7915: 7895.47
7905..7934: 7931.91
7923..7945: 7931.91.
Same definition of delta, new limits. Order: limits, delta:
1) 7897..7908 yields 33.8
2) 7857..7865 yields 34.7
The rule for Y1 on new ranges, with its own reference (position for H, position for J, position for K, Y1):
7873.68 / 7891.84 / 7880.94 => 0.2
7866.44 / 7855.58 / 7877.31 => -0.2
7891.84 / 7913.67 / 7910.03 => -0.5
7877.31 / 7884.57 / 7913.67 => 0.2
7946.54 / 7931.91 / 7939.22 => 2.5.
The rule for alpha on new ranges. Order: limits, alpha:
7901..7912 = 33.8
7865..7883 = 34.7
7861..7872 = 34.8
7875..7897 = 35.1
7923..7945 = 34.6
